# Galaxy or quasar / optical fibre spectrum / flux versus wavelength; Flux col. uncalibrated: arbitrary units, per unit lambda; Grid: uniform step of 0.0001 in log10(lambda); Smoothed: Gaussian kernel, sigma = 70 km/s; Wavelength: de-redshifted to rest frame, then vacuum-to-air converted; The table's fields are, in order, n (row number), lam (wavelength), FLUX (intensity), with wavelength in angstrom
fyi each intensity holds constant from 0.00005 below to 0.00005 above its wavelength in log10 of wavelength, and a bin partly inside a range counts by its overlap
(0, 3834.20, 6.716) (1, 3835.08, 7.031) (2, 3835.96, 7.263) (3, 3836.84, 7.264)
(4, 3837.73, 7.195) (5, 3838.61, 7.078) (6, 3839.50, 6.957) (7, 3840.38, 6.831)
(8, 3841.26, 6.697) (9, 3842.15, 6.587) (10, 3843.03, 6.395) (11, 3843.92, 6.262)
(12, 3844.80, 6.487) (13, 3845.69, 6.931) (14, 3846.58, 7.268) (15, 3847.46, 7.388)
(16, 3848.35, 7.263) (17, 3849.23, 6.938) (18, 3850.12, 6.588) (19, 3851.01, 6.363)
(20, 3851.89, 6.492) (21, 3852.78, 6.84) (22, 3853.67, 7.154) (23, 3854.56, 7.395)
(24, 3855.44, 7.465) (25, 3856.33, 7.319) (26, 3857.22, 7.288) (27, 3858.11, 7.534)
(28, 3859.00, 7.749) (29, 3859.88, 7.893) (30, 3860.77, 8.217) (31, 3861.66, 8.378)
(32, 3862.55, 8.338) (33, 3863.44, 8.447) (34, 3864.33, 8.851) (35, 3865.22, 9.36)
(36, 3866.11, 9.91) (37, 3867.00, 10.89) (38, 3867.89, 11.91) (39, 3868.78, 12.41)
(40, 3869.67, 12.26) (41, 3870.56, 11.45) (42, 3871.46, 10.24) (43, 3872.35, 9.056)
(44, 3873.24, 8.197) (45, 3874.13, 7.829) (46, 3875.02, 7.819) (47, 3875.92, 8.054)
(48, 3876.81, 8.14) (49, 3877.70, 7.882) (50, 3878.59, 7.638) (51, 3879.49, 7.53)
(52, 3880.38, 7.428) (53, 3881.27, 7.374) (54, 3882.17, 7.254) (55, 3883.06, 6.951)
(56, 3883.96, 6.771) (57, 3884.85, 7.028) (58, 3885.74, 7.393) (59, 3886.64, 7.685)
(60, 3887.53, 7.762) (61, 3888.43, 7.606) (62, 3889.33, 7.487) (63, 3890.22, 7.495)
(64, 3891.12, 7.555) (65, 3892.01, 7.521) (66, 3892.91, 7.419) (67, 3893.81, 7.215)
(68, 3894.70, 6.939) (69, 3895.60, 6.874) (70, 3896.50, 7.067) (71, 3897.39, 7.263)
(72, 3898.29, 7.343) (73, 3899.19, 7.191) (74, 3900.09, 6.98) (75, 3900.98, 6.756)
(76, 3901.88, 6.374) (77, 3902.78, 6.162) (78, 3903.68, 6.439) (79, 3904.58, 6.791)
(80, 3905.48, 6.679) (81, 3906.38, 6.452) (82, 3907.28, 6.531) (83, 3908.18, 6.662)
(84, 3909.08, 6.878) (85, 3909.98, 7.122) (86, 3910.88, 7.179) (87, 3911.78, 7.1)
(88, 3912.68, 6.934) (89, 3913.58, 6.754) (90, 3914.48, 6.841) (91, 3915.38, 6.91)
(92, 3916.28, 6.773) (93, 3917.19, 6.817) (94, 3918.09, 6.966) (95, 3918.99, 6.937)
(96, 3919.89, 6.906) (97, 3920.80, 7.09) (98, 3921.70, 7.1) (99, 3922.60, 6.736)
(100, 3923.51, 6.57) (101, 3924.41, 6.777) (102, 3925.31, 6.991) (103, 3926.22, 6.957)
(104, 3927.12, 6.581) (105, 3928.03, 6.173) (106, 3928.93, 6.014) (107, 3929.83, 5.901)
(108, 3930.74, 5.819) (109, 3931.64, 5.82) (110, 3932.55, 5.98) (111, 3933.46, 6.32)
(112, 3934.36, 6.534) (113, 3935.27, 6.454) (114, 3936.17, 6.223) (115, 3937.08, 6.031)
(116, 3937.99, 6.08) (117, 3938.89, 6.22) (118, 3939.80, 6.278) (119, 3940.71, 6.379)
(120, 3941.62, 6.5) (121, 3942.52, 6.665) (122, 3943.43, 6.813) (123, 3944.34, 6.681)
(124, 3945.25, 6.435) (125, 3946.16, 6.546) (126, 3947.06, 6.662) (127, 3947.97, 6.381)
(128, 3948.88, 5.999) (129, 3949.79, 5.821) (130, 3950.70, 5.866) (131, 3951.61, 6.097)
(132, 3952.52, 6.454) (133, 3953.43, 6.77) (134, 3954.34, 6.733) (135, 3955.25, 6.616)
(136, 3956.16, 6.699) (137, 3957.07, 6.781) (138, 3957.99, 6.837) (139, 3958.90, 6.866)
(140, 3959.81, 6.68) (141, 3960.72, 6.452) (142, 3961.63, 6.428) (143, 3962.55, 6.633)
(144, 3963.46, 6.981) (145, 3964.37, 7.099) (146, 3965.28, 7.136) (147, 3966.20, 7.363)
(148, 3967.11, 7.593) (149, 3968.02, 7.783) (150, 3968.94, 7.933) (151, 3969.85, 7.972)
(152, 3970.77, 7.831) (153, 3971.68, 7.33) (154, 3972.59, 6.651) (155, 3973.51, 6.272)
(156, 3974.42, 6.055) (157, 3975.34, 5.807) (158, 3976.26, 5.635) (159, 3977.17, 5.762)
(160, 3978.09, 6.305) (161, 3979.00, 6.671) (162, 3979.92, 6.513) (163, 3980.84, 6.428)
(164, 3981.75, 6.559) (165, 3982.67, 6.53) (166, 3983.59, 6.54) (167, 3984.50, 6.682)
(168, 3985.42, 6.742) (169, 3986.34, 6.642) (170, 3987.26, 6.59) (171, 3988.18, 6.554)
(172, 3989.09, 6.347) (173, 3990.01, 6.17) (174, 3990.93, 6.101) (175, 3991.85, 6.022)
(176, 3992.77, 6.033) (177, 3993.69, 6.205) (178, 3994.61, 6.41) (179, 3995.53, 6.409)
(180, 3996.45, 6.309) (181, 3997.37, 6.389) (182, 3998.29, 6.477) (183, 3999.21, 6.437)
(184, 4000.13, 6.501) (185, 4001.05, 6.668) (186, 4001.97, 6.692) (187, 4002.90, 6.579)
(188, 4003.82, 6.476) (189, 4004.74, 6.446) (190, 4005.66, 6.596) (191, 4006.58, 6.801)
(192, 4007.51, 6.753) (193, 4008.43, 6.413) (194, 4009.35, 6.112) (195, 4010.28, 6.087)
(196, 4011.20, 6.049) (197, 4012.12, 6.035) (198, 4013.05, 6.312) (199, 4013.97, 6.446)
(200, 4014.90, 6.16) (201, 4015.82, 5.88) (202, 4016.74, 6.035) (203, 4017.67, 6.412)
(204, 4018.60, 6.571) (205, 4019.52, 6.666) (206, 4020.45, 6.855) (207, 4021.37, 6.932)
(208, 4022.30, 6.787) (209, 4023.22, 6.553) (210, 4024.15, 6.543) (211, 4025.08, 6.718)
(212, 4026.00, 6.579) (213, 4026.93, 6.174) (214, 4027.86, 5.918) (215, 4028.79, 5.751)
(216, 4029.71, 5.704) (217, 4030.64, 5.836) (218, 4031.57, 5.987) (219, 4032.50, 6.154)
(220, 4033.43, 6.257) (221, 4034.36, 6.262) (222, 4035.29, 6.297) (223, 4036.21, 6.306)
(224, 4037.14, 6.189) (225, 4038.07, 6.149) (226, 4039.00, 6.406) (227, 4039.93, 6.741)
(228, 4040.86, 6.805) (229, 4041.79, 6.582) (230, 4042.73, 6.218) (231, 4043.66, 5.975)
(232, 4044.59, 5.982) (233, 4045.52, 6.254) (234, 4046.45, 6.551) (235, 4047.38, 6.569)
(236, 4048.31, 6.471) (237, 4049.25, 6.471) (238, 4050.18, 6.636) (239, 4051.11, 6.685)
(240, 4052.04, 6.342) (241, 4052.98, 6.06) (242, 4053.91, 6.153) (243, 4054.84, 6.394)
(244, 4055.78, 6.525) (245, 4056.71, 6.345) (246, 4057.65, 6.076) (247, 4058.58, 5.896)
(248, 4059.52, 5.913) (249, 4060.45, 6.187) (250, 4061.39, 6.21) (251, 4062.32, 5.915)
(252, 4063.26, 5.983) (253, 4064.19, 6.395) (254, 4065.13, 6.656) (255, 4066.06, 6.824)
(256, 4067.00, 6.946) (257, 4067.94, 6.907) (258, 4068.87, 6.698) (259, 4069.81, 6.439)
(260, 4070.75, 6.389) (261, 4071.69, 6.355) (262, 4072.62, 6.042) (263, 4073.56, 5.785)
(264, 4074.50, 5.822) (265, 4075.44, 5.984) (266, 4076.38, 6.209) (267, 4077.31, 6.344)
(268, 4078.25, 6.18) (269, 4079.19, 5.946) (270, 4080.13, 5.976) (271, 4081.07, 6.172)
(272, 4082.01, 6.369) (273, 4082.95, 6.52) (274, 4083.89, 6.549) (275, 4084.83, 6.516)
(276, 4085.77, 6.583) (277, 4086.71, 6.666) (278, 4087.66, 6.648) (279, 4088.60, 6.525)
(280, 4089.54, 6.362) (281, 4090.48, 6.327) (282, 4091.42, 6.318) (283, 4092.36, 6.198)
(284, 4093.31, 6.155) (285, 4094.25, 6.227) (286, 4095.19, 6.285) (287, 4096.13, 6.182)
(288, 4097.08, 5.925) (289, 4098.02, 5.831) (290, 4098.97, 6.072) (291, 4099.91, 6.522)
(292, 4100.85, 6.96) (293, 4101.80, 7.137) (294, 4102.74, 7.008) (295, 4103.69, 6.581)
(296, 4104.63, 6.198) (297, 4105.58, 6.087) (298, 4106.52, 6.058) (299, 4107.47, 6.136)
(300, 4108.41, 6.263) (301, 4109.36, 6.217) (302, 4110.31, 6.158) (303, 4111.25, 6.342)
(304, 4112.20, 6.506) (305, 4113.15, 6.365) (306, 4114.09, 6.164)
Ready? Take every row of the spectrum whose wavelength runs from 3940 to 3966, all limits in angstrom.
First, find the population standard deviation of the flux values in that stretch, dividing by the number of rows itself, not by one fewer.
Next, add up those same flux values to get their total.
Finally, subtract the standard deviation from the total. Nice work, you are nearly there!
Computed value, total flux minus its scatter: 184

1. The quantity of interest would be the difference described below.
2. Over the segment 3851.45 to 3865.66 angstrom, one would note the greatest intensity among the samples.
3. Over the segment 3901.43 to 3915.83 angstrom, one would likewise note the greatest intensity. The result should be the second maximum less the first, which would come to -2.2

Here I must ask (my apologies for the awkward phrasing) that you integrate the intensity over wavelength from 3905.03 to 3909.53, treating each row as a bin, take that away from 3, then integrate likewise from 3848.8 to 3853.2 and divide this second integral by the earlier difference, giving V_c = -1.1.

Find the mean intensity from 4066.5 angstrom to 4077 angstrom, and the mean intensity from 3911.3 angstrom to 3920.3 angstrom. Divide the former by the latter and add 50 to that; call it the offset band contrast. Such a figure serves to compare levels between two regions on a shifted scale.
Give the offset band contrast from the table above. 50.9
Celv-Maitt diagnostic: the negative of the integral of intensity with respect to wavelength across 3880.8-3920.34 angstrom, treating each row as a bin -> -278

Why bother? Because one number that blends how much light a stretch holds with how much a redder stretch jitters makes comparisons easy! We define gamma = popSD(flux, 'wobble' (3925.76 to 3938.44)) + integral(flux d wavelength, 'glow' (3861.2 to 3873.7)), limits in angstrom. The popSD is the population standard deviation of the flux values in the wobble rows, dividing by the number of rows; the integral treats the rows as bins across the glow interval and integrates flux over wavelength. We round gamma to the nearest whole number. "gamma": 125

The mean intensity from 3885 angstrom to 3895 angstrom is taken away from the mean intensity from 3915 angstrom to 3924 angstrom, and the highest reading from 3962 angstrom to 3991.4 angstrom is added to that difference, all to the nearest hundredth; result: 7.39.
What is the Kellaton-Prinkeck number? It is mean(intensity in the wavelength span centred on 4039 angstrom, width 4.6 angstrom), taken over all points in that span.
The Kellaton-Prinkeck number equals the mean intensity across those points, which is 6.46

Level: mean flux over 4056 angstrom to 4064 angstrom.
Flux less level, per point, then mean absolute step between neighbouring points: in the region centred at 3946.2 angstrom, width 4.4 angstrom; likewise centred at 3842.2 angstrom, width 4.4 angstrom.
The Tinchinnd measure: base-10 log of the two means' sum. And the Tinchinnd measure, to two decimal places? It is -0.48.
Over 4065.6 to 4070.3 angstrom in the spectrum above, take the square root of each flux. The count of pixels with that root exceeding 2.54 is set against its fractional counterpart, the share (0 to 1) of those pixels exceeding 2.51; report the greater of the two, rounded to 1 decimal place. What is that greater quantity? 4.0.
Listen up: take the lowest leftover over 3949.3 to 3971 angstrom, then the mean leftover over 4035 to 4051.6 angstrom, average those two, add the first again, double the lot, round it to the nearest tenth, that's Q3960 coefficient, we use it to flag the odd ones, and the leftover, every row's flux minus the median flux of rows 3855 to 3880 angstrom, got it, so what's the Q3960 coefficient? -9.0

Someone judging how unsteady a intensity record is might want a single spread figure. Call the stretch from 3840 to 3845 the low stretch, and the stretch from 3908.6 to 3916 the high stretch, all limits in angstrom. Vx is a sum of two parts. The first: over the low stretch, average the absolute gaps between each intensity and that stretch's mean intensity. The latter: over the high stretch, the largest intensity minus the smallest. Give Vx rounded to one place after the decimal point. 0.6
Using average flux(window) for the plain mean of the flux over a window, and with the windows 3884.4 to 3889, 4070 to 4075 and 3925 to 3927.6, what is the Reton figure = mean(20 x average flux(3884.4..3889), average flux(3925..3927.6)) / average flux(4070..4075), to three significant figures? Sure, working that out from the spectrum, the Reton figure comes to 12.9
